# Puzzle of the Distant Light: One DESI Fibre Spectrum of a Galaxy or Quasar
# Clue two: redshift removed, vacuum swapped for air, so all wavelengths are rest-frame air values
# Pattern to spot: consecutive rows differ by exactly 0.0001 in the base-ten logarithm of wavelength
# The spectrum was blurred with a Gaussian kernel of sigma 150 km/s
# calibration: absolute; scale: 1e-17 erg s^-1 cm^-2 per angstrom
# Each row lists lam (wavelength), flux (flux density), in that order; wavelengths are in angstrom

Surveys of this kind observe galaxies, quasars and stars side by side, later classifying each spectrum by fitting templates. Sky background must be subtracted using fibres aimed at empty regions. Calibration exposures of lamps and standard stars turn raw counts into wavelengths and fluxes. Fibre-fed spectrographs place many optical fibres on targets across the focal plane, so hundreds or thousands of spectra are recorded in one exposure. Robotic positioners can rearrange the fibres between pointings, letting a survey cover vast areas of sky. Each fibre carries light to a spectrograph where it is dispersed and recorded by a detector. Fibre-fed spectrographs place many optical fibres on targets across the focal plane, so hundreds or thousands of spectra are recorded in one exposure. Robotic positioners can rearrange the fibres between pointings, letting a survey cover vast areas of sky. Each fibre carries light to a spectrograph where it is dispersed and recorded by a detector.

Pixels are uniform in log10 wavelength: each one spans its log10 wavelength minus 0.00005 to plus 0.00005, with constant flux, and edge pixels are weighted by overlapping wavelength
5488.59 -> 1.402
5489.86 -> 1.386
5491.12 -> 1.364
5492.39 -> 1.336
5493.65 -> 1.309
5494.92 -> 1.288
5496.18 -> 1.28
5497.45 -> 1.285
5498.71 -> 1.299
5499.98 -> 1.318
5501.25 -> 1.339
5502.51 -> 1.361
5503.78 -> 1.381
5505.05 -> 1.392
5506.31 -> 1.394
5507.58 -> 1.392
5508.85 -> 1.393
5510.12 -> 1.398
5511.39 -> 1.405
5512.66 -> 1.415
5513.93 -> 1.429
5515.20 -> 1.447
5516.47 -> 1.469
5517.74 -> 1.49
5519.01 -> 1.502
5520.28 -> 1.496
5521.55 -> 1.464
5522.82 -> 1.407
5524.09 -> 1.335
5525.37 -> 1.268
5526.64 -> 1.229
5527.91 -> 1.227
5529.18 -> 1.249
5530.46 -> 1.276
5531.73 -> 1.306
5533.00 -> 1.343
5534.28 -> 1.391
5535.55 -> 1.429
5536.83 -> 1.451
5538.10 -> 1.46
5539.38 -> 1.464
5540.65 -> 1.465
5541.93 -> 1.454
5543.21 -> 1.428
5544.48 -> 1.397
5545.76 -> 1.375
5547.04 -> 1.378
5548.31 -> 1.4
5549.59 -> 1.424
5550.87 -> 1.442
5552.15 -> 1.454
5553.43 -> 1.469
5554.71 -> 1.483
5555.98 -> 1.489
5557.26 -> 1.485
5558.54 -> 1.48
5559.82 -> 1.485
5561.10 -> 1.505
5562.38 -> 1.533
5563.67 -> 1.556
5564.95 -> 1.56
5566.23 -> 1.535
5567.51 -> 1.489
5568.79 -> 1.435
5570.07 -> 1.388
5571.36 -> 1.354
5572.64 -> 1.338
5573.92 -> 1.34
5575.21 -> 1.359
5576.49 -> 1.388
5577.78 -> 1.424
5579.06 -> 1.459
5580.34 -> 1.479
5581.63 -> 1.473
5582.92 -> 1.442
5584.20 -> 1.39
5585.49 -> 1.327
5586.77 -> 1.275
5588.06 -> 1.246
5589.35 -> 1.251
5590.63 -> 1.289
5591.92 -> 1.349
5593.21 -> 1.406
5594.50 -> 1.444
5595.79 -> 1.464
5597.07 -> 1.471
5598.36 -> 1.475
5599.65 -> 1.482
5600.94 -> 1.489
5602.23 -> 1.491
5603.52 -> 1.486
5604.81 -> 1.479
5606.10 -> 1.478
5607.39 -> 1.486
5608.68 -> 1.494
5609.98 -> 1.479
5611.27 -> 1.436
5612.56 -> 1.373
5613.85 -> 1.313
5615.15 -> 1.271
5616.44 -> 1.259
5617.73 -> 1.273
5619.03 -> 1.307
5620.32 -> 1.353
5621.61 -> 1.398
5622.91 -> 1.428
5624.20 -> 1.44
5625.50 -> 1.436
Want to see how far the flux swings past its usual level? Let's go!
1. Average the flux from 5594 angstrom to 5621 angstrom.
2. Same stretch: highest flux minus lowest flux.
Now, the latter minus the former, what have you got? -1.18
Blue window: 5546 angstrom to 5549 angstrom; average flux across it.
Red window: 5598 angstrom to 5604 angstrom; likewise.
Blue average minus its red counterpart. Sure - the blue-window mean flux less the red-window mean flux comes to -0.10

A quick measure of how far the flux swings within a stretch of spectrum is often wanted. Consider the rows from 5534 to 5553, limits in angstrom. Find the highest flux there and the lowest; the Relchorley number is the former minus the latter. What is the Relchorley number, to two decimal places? 0.09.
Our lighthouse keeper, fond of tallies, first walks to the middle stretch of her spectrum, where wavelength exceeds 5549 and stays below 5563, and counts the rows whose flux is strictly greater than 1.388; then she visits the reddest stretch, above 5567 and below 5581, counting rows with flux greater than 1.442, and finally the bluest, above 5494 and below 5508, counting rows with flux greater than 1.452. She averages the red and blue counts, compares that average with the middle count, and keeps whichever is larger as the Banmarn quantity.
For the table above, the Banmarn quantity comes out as 11.0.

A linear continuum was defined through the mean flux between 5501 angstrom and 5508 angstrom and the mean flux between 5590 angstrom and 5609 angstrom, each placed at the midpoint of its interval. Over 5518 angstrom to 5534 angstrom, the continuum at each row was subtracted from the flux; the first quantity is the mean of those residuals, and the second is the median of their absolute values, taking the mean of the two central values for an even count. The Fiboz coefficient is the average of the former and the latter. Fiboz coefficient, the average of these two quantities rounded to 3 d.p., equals 0.029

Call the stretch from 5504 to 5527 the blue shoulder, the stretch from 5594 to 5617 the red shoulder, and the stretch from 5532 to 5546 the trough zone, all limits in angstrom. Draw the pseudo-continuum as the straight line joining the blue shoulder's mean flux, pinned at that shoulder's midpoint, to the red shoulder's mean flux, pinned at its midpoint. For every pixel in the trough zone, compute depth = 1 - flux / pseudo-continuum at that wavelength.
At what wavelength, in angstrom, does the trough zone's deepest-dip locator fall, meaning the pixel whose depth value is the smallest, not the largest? 5540.65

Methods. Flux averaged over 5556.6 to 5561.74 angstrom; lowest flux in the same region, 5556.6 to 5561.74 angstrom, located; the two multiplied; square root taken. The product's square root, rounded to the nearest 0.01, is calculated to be 1.48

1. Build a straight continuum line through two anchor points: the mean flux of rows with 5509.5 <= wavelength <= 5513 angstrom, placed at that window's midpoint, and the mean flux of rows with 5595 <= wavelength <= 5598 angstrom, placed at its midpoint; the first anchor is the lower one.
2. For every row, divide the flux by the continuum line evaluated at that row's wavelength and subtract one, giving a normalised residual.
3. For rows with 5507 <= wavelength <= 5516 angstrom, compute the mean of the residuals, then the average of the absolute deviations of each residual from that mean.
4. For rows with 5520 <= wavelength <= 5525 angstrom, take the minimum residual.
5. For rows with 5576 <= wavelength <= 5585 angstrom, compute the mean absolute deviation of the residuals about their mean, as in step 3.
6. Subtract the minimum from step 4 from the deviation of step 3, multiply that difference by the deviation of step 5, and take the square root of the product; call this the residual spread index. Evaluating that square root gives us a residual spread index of 0.037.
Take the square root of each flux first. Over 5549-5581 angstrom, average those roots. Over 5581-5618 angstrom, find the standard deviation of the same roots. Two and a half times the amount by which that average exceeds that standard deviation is 2.92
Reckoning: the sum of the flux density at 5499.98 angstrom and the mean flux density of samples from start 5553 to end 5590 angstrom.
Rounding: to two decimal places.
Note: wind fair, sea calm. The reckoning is 2.75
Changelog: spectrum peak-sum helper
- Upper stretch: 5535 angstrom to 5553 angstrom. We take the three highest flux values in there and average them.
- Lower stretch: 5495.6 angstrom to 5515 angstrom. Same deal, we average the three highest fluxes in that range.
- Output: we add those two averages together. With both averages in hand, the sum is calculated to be 2.88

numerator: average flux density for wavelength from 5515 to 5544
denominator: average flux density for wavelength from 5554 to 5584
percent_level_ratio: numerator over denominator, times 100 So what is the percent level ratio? 95.7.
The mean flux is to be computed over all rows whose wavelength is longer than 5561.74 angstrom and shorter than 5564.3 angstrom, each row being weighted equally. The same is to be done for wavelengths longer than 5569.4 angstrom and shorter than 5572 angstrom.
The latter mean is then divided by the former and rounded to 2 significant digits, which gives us 0.89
